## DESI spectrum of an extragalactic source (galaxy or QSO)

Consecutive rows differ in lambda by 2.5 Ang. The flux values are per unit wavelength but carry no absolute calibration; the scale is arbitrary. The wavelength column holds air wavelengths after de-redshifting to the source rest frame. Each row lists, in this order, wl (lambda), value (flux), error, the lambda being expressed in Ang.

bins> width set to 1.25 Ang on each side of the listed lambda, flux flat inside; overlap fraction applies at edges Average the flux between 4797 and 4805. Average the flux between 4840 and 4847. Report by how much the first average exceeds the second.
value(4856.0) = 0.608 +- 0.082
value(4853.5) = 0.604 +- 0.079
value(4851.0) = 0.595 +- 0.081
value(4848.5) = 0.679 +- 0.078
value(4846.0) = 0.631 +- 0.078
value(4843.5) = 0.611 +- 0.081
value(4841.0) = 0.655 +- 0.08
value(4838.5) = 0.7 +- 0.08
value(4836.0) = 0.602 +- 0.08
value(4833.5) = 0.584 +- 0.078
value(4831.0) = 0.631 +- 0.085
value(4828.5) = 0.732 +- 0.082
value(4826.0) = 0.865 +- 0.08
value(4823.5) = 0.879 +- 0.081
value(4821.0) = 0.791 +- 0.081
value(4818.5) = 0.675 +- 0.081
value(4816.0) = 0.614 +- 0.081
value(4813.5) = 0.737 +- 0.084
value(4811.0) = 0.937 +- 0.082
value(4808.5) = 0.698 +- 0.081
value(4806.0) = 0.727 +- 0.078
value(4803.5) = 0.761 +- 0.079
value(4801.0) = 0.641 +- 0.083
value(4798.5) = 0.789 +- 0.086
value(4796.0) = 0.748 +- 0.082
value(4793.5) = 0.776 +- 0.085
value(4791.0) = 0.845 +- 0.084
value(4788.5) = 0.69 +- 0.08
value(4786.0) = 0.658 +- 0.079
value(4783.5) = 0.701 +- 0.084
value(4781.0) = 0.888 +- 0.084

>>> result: 0.10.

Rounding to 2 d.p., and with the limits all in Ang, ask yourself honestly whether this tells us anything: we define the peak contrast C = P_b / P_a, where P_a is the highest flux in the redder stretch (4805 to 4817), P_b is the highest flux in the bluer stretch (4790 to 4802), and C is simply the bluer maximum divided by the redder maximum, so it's 0.90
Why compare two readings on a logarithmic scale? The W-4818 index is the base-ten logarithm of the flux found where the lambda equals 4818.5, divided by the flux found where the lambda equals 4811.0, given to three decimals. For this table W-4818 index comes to -0.142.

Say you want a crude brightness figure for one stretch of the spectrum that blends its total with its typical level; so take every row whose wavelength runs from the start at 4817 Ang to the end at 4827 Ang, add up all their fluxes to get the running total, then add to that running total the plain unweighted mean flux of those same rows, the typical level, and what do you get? 4.0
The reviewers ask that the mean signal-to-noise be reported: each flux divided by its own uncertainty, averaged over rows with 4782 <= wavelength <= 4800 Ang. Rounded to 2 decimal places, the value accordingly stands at 8.97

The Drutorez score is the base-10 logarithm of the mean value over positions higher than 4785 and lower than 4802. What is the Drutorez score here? -0.13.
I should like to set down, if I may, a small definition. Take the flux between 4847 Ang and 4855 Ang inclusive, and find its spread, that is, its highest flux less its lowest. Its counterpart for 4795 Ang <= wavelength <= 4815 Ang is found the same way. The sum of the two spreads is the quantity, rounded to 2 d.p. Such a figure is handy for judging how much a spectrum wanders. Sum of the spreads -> 0.38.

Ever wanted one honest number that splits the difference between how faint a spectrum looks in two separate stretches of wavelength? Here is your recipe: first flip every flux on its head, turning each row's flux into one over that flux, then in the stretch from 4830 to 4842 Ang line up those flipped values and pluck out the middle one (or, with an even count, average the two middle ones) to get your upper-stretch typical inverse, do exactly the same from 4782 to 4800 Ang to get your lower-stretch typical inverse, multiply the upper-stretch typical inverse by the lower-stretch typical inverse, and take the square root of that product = 1.46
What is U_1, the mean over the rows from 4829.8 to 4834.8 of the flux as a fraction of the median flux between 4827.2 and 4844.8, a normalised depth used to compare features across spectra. 0.96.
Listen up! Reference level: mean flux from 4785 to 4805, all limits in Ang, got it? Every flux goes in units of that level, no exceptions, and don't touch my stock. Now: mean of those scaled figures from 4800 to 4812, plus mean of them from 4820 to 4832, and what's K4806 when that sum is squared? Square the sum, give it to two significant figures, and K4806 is 4.3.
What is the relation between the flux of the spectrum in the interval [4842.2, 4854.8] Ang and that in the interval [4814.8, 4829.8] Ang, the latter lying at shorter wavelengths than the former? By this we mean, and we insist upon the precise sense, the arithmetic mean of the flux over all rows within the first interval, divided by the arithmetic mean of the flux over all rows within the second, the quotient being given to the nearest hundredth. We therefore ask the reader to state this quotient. 0.82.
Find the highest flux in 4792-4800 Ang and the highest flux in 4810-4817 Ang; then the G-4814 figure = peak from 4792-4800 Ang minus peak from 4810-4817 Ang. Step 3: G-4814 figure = -0.15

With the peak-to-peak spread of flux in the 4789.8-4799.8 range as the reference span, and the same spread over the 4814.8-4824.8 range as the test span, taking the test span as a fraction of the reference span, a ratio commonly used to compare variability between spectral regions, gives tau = 2.73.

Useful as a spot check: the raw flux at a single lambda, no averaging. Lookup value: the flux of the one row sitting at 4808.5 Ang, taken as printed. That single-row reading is 0.698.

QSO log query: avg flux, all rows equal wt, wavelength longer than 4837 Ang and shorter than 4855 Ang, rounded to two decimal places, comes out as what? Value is 0.64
